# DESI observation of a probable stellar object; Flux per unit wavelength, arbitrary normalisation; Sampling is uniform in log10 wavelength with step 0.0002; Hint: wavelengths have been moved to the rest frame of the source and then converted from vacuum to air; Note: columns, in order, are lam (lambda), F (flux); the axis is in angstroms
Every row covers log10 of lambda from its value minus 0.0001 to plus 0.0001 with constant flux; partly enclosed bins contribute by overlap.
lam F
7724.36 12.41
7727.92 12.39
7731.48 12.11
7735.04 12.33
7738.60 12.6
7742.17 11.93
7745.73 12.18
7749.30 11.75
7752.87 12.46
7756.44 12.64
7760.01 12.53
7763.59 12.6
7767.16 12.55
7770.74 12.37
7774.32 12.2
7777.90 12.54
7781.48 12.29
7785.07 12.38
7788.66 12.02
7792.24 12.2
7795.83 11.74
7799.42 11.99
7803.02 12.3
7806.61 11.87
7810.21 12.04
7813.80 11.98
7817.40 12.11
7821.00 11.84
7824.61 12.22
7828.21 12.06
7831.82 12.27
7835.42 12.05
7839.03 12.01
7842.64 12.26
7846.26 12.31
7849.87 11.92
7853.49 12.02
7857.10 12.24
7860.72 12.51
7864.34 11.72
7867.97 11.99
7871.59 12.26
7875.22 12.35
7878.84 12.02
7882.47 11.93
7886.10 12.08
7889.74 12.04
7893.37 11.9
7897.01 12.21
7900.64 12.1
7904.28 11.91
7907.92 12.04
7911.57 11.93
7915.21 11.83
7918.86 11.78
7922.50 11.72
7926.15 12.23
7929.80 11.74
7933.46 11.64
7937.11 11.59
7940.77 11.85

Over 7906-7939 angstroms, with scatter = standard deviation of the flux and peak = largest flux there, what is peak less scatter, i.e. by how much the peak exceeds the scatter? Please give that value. 12.0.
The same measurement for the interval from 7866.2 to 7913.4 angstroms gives 12.2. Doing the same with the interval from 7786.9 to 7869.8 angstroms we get 12.3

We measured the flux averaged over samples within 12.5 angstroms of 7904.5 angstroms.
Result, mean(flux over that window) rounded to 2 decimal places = 11.99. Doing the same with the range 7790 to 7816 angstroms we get 12.02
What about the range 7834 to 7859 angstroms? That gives 12.12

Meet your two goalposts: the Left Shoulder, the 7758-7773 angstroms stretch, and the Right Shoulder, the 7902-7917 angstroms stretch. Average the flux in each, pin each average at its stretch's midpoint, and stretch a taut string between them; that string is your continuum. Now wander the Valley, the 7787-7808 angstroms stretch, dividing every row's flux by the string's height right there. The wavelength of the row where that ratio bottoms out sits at 7795.83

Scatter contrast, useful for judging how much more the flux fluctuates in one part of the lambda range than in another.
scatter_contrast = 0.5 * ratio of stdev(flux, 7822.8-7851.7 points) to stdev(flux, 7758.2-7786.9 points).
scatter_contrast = 0.50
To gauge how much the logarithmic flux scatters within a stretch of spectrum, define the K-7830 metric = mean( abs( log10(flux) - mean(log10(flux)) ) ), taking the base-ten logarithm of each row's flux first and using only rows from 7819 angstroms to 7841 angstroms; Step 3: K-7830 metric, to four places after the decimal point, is 0.0041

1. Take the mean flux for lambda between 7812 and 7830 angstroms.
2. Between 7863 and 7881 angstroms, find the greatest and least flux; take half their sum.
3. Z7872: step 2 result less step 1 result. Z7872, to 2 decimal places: -0.01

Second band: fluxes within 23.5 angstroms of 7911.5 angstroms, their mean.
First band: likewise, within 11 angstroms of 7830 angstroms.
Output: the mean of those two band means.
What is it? 12.0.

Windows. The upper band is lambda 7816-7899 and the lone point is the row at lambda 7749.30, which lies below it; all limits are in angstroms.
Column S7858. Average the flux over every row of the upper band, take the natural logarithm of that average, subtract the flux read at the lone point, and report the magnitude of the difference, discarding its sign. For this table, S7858 9.3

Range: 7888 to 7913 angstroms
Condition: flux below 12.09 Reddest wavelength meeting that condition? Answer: 7911.57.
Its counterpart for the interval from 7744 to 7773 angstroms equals 7749.30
